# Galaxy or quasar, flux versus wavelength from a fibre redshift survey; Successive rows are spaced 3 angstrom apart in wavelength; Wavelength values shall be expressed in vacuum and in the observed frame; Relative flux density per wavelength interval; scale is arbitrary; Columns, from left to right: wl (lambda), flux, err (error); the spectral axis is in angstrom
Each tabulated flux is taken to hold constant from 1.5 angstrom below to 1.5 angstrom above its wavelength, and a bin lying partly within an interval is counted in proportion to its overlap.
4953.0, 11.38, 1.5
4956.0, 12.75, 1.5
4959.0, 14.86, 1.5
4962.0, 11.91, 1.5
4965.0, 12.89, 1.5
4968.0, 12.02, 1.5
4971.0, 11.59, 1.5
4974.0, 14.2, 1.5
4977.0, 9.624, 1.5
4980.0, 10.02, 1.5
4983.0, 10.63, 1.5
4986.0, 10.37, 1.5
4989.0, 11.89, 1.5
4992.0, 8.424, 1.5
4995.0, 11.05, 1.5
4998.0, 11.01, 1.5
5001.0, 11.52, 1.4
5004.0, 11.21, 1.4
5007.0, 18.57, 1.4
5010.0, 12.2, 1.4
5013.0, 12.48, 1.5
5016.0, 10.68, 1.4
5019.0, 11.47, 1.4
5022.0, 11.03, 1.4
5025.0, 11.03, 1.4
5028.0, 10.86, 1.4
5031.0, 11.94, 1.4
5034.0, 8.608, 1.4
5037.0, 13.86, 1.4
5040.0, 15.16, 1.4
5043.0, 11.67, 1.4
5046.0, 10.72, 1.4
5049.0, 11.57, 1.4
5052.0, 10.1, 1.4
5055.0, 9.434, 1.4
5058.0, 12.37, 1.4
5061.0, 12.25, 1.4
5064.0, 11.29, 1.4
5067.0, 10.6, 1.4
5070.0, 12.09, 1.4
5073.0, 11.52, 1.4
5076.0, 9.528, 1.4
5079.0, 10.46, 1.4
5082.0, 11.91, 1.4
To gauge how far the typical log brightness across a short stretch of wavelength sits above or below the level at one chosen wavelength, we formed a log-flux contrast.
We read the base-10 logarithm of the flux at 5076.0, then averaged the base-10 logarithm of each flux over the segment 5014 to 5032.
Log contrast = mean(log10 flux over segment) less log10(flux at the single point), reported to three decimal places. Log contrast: 0.069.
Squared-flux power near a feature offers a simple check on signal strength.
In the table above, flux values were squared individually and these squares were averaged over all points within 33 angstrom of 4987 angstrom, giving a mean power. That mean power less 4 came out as 141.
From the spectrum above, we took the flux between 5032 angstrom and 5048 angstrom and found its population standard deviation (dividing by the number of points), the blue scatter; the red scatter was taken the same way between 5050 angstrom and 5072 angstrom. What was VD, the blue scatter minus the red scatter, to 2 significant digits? 1.2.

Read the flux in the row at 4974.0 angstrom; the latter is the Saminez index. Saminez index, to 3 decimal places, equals 14.200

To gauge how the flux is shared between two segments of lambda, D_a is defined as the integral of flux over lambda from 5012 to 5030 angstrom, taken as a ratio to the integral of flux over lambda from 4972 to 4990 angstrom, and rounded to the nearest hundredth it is 1.01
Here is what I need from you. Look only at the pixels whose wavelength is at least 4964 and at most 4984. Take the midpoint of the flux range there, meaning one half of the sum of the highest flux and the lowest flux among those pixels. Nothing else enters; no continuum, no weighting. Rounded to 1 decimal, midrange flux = 11.9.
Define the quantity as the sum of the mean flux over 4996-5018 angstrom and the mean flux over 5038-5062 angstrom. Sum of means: 24.2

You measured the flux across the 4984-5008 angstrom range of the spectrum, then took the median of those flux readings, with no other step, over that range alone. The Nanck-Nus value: 11.1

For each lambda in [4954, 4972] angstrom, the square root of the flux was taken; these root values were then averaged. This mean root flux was 3.56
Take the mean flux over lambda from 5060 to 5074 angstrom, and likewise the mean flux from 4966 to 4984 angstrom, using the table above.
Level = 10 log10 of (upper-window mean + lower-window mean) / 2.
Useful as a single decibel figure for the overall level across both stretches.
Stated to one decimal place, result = 10.6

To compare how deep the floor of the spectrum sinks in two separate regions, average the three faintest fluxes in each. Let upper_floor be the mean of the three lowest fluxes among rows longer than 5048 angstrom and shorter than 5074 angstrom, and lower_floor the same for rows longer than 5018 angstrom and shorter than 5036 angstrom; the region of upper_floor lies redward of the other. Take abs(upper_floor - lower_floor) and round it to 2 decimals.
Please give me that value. 0.12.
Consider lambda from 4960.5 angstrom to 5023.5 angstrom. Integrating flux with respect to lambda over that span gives 734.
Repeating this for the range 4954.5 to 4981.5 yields 330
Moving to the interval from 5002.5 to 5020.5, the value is 230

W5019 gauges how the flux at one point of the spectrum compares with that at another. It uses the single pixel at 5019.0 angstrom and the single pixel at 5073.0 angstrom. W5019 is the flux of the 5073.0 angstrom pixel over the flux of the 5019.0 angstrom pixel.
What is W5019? 1.00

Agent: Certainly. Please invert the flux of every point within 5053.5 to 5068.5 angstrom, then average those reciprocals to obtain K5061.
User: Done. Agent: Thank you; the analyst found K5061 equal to 0.090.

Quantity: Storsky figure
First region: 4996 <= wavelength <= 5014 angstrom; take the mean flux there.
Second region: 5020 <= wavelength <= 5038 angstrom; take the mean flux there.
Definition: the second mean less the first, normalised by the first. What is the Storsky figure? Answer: -0.13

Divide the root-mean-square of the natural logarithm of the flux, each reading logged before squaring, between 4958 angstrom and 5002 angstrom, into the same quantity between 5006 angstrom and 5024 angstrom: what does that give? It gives 1.04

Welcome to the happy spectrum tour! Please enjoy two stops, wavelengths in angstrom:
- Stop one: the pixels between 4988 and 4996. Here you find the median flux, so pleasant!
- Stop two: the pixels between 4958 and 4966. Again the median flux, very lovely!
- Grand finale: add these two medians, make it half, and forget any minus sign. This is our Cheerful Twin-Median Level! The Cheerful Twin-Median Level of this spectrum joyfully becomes 12.0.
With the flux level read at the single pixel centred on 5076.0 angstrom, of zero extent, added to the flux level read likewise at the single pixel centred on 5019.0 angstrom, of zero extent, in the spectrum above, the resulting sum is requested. 21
